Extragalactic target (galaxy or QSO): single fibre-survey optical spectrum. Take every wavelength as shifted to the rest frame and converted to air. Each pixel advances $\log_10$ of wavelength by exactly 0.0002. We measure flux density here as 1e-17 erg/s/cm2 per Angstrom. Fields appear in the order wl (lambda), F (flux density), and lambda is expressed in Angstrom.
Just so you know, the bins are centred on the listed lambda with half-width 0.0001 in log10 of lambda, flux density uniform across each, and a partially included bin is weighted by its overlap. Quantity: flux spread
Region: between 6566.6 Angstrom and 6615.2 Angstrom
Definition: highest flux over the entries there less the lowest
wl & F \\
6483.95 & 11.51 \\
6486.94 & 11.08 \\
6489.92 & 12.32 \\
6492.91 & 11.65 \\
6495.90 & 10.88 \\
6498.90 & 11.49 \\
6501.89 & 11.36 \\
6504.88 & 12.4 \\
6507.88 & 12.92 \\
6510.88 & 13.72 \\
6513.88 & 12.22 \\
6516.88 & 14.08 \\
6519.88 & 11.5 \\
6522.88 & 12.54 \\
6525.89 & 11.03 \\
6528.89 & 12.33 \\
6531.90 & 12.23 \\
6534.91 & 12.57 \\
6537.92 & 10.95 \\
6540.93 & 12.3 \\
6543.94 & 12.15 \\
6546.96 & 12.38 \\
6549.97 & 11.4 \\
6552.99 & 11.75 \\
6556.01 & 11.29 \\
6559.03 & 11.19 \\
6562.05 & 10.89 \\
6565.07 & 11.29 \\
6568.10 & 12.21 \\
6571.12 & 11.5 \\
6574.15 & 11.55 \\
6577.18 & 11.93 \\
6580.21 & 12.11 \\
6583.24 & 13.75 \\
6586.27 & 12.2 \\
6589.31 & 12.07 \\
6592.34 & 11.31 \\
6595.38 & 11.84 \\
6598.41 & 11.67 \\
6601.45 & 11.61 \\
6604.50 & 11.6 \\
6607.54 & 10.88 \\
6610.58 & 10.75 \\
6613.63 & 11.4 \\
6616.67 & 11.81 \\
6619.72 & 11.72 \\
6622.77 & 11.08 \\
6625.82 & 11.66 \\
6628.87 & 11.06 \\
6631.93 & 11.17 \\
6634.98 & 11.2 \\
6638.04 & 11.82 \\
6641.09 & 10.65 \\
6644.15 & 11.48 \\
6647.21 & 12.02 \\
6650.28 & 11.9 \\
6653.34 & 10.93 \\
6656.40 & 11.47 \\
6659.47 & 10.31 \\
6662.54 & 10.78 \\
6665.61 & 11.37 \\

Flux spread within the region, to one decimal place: 3.0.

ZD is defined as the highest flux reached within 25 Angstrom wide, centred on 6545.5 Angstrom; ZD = 12.57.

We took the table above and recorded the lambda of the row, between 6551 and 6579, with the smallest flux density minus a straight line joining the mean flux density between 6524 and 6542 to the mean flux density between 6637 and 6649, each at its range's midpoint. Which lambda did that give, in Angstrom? 6562.05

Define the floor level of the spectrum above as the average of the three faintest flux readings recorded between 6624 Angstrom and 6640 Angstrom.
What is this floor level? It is 11.1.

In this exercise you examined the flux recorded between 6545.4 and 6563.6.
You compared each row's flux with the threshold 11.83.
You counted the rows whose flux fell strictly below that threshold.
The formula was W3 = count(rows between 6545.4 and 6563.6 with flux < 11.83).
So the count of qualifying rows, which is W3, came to 5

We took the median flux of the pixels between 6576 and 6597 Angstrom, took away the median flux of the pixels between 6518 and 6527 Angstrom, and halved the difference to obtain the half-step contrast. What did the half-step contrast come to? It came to 0.3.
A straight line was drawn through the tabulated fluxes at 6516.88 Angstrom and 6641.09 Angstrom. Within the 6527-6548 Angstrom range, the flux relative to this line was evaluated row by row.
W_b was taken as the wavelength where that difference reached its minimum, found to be 6537.92 Angstrom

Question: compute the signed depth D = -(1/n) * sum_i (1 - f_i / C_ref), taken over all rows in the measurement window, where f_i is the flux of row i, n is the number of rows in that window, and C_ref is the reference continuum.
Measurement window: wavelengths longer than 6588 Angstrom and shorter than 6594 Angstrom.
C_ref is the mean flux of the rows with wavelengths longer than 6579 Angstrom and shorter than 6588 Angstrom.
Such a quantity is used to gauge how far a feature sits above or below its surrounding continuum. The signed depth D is -0.079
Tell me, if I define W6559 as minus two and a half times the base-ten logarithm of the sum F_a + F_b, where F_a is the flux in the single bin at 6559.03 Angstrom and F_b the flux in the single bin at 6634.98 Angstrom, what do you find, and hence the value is -3.38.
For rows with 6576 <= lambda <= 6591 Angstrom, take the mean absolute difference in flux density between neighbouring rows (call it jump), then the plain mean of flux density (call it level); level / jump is 14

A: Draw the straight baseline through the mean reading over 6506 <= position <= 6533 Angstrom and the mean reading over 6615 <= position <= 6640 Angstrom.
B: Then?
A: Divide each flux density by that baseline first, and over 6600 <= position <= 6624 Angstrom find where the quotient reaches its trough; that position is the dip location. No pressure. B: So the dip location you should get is 6610.58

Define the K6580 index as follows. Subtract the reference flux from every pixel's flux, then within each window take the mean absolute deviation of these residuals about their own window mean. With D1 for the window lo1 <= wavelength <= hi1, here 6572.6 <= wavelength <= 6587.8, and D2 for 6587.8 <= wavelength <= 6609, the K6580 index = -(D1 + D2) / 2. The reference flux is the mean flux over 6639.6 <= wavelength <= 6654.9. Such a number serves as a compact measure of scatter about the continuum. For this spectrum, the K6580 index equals -0.42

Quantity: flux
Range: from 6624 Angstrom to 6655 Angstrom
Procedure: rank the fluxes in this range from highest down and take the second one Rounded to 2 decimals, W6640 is 11.90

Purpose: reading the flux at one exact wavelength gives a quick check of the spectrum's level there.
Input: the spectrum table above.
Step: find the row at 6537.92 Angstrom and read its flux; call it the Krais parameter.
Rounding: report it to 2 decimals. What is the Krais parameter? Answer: 10.95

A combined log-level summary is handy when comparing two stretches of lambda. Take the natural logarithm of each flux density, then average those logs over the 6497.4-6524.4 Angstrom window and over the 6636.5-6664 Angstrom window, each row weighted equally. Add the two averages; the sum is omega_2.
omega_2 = 4.94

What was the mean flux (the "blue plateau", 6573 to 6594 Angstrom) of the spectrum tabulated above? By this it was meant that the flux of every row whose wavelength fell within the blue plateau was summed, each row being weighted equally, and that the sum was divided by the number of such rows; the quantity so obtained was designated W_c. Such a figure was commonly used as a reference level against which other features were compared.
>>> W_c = 12.1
